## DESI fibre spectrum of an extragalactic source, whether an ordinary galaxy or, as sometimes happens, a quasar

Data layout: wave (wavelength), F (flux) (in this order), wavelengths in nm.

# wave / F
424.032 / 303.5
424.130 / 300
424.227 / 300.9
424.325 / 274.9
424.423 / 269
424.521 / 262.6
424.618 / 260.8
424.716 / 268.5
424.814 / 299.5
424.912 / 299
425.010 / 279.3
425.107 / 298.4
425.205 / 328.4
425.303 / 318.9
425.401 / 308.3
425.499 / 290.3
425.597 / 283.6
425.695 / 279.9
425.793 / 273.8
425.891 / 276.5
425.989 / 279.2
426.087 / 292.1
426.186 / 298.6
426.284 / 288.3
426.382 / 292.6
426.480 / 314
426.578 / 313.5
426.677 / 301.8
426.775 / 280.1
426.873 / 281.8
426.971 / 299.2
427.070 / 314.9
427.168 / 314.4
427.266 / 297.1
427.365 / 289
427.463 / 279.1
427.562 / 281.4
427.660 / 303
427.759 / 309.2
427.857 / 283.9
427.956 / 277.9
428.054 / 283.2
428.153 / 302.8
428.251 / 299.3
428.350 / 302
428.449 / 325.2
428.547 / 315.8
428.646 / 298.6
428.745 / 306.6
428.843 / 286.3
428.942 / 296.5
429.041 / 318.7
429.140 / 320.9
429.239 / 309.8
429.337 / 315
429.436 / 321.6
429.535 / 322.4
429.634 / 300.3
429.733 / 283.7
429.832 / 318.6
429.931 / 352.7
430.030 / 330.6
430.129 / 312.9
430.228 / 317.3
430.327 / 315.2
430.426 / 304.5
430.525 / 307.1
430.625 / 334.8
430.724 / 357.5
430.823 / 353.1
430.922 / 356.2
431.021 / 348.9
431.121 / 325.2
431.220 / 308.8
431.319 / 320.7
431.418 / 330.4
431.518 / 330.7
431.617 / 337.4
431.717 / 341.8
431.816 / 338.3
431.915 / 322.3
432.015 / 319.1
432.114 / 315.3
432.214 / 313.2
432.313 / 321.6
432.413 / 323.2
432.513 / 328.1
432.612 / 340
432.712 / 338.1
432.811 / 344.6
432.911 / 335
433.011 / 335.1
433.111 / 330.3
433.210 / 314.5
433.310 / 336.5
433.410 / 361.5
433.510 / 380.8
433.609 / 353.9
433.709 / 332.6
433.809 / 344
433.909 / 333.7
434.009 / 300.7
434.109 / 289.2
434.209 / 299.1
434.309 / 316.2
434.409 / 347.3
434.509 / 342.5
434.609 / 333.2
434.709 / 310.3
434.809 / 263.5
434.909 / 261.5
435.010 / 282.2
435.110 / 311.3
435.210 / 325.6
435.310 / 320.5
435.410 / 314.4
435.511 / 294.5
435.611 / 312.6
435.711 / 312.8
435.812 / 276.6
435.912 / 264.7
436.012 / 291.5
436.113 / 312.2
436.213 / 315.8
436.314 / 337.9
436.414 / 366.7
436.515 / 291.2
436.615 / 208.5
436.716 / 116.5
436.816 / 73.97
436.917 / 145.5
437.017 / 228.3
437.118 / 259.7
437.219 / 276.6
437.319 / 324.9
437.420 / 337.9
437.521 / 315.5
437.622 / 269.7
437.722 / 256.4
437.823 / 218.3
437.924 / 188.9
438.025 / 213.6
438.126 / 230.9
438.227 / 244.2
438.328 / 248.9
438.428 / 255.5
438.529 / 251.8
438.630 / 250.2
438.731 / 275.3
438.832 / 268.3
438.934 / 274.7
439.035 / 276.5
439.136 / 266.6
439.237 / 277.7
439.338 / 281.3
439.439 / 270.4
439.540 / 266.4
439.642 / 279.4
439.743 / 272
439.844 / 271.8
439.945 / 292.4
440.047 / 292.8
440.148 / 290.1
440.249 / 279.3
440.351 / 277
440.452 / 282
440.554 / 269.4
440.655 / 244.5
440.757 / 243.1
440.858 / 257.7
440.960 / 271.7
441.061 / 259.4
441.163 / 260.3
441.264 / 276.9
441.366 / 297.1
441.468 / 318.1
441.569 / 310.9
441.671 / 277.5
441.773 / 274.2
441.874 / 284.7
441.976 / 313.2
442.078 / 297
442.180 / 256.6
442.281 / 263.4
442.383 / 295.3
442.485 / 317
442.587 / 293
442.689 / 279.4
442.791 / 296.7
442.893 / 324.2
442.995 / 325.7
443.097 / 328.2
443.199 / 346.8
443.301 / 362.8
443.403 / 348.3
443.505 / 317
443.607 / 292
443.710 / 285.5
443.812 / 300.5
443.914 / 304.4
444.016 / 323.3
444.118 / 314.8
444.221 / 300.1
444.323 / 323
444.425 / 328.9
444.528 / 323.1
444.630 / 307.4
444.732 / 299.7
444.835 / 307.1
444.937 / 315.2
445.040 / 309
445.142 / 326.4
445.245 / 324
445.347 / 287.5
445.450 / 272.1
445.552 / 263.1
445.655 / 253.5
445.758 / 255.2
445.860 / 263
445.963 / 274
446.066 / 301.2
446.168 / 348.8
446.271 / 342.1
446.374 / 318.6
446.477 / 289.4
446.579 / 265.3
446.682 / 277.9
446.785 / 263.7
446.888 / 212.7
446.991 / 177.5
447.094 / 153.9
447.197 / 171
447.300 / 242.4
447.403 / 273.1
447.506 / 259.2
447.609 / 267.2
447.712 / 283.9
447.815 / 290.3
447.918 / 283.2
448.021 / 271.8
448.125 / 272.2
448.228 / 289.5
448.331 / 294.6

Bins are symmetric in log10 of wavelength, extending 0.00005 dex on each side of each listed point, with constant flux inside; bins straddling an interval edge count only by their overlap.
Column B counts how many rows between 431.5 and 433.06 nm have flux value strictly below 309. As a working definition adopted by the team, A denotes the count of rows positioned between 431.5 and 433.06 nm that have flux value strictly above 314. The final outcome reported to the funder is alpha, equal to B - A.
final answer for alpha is -15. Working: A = 15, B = 0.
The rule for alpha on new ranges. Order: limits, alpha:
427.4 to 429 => 11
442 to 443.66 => 0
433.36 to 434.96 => -5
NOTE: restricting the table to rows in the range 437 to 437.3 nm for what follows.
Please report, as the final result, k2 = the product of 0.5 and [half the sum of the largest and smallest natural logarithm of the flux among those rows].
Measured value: 2.76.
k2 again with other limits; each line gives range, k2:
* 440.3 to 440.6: 2.81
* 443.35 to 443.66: 2.88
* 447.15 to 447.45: 2.69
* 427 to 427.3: 2.86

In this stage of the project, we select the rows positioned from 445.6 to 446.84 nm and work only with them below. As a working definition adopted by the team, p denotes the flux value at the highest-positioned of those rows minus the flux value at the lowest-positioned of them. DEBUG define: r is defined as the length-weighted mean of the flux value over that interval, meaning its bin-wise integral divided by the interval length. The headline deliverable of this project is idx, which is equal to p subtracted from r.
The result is 277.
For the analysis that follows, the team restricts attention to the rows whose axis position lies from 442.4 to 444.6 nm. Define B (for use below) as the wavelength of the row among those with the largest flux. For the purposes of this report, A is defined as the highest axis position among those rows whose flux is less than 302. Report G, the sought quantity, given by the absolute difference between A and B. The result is 0.92 nm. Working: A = 444.221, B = 443.301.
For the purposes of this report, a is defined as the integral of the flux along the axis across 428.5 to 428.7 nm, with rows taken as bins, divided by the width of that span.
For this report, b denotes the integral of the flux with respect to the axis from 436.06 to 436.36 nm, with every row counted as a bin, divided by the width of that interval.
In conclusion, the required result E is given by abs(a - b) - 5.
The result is 10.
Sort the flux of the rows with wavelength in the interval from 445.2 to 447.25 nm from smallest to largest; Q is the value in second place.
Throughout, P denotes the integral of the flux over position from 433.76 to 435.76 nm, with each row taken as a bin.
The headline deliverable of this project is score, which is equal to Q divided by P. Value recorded 0.28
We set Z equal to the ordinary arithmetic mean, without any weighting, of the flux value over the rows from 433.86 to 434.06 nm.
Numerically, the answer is 317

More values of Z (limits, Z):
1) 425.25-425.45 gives 314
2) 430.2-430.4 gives 316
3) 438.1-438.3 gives 238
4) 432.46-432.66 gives 334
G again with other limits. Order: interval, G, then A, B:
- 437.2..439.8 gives 2.32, 439.743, 437.420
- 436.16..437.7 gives 1.21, 437.622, 436.414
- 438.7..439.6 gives 0.20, 439.540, 439.338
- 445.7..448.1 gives 1.85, 448.021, 446.168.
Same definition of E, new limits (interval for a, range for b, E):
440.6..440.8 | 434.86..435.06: 22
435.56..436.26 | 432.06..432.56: 17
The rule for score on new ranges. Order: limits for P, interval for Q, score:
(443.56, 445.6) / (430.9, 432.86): 0.50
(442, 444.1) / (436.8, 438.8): 0.22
